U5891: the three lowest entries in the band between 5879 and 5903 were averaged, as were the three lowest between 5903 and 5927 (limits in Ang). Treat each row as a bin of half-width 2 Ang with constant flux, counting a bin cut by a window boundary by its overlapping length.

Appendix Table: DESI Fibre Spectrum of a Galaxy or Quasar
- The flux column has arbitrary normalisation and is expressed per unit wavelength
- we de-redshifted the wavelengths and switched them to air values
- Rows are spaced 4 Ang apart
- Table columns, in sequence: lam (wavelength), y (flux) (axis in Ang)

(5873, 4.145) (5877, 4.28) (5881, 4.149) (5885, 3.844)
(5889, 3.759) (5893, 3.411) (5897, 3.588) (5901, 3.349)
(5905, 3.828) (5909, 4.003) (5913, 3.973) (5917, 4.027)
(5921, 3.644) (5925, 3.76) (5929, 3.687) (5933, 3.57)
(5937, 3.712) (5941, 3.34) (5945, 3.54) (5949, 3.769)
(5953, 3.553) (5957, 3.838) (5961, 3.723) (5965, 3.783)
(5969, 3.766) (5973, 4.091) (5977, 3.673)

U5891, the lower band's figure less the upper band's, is -0.29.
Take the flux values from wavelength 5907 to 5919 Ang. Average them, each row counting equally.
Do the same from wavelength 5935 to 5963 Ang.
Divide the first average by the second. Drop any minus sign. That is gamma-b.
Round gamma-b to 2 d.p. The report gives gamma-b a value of 1.10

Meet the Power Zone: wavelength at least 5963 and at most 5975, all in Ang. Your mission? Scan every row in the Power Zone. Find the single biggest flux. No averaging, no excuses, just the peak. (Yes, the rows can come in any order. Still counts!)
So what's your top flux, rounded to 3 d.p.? 4.091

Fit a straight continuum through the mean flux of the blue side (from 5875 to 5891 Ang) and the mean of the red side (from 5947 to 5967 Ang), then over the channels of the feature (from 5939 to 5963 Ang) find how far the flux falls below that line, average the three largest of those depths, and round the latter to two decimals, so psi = 0.30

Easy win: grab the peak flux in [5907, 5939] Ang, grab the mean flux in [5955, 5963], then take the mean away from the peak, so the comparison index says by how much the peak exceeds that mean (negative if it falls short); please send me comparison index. 0.25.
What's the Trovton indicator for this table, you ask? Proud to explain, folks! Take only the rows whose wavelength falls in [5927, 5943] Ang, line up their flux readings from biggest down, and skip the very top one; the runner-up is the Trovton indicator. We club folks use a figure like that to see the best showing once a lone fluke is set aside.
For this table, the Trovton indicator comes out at 3.687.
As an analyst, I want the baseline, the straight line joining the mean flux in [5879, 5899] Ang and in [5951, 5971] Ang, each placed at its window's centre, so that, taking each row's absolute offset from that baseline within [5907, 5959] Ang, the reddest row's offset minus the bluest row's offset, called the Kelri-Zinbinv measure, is -0.15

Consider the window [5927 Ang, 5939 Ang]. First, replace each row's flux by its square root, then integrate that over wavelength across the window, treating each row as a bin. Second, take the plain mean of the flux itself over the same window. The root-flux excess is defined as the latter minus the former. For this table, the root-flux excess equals -19.3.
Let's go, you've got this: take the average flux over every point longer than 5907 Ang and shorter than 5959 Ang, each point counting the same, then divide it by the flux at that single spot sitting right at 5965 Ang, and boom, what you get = 0.984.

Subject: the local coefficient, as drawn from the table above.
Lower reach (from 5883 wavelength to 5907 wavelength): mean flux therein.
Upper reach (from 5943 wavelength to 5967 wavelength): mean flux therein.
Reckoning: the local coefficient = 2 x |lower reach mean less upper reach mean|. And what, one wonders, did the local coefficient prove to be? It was 0.14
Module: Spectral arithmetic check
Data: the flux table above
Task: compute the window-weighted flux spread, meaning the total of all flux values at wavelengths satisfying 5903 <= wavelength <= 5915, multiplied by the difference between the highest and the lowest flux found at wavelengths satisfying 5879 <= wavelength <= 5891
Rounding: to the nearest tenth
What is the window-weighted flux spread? 4.6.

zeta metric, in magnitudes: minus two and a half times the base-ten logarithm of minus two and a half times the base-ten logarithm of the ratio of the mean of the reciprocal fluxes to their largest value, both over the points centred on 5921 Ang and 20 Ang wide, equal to 3.3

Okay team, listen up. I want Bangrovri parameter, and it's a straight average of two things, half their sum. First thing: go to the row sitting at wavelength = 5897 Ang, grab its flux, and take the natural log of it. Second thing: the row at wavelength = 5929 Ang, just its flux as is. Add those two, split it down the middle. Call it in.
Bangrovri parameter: 2.48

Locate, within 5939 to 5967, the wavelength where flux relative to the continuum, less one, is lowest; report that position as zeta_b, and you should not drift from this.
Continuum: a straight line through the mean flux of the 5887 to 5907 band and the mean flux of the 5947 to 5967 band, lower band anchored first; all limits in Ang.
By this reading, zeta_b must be 5941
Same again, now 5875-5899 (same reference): 5893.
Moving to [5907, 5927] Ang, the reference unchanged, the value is 5921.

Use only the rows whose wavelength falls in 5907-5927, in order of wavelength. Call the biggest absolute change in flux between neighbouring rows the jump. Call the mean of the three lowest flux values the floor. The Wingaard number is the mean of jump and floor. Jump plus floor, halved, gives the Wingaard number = 2.09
